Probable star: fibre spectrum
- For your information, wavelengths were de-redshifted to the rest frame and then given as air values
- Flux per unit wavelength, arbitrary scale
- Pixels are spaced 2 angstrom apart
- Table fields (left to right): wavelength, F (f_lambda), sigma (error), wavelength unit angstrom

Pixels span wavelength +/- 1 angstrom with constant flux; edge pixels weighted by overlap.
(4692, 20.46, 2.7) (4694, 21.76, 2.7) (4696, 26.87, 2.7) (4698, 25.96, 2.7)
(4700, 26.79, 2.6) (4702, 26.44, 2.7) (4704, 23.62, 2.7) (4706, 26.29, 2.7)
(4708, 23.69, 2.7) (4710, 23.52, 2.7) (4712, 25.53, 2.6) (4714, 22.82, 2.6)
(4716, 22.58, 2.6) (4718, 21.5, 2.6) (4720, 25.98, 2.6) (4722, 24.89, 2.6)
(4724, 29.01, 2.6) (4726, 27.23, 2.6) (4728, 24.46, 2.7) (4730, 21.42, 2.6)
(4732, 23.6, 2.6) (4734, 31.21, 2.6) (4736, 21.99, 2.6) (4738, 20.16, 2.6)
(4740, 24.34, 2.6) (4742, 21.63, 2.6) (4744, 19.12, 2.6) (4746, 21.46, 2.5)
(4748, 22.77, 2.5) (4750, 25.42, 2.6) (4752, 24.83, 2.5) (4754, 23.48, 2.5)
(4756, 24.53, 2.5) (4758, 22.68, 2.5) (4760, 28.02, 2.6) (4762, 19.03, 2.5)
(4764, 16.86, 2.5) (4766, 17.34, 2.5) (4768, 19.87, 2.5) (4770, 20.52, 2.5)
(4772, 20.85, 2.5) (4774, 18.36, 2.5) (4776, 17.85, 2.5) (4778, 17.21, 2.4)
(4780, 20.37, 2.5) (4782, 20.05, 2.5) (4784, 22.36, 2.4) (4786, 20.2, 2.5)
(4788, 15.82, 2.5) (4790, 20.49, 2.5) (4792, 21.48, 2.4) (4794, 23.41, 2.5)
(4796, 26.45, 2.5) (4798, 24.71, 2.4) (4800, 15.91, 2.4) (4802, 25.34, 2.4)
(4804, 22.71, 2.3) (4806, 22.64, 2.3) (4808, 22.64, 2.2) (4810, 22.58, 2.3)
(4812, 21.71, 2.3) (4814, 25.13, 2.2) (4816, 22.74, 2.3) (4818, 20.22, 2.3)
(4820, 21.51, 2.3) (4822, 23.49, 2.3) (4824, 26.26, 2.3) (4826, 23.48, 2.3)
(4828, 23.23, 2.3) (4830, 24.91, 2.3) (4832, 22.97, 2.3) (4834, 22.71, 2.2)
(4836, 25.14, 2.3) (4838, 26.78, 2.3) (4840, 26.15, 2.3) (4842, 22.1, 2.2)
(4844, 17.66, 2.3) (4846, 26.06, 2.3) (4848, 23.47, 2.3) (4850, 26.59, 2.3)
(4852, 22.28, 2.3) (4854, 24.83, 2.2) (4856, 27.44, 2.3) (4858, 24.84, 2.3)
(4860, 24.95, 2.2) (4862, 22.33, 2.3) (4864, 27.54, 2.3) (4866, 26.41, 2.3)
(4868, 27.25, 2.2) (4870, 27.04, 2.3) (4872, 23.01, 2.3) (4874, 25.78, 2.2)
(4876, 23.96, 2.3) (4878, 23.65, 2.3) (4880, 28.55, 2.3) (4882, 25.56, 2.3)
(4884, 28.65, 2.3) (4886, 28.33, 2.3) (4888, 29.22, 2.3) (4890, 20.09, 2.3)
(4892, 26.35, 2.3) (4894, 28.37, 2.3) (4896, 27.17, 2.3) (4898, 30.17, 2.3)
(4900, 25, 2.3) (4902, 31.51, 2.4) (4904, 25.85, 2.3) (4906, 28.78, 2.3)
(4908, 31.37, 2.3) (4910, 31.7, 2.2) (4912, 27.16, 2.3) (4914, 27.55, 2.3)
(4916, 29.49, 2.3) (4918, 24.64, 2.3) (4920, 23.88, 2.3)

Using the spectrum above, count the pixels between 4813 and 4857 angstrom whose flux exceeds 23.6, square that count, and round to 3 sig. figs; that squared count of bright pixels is 100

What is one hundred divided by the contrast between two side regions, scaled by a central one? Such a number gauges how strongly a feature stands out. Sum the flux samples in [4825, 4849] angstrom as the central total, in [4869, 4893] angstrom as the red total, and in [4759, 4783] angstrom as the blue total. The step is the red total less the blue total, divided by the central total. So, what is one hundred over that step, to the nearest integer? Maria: 385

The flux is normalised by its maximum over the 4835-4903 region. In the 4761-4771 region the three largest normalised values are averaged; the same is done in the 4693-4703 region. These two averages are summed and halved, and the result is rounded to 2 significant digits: 0.74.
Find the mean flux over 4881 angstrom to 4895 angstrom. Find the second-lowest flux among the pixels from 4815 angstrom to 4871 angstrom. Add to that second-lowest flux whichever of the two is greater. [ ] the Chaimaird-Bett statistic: 46.9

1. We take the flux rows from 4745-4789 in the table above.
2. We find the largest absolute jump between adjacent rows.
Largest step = 9.0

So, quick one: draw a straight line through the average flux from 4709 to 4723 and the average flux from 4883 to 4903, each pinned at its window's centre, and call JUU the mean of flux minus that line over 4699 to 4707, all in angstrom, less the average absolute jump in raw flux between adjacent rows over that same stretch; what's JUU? 0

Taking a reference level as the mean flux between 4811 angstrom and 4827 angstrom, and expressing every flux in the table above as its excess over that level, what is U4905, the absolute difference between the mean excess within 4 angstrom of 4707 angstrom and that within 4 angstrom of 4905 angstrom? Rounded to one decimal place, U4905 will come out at 5.1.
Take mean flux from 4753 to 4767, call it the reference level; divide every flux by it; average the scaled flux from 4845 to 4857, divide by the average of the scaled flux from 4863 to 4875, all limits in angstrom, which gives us 0.96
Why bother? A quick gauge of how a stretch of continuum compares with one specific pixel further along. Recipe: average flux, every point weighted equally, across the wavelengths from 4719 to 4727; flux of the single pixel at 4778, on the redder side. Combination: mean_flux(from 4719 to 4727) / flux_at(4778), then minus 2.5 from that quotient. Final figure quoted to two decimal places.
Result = -0.94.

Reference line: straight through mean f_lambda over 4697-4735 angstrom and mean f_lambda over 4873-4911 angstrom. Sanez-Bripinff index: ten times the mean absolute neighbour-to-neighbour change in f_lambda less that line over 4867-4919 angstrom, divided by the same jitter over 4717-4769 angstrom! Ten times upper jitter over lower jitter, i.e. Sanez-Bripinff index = 10.0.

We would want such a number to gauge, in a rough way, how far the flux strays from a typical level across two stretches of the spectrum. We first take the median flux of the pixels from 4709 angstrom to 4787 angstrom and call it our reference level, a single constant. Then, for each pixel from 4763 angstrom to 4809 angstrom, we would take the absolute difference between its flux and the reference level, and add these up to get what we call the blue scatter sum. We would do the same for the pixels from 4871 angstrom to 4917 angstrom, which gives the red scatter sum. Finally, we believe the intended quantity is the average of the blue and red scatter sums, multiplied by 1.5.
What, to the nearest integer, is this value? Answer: 136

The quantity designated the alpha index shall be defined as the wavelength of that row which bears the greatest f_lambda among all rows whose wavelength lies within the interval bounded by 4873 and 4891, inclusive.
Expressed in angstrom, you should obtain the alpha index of 4888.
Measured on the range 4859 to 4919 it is 4910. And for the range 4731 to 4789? 4734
